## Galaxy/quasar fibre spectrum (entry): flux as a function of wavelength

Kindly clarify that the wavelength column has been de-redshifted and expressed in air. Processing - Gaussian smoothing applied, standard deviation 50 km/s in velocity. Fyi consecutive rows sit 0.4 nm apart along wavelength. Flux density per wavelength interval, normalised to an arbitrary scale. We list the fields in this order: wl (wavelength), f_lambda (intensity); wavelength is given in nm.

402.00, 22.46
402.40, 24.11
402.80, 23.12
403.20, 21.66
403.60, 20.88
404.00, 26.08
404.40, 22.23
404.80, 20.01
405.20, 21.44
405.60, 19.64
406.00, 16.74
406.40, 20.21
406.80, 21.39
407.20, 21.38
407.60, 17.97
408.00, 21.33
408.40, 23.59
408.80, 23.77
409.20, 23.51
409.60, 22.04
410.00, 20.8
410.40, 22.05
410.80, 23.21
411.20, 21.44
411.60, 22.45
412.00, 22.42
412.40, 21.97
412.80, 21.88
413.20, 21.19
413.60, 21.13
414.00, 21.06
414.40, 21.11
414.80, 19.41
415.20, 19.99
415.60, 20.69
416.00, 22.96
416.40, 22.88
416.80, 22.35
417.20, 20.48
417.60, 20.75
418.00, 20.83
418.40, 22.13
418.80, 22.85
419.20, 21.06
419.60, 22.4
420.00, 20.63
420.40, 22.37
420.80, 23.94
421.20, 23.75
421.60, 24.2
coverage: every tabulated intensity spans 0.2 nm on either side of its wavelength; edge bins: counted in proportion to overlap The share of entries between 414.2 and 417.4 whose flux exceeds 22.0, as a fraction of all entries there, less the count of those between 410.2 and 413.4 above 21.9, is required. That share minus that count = -4.6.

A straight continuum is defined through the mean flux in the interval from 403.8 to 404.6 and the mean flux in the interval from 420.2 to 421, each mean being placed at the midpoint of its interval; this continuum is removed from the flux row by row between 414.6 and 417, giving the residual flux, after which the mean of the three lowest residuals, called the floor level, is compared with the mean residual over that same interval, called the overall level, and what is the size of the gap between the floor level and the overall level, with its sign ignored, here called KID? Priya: 1.4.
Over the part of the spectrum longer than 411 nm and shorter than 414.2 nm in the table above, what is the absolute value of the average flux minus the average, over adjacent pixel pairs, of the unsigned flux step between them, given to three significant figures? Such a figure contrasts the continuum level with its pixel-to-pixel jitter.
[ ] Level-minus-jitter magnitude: 21.3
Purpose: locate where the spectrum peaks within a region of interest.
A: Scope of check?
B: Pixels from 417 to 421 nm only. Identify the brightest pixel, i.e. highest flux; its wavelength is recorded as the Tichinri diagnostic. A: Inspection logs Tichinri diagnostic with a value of 420.80 nm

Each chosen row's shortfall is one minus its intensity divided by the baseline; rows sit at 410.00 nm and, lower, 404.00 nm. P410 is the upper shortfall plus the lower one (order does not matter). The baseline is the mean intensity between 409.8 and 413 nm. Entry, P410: -0.13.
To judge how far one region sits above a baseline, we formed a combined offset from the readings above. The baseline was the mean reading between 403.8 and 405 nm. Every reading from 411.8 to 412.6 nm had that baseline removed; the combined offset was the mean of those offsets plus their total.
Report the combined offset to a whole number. -2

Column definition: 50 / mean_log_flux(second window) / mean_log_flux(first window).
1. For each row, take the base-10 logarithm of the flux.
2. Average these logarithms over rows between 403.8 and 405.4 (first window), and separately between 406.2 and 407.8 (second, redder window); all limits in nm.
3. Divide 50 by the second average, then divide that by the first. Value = 28.4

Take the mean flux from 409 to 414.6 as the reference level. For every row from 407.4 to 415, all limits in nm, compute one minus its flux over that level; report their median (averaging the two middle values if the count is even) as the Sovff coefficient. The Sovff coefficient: 0.00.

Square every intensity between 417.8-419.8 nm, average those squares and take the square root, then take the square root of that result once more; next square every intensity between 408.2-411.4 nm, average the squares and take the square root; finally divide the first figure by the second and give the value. 0.207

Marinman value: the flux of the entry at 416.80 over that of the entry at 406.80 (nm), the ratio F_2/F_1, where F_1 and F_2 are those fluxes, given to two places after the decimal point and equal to 1.04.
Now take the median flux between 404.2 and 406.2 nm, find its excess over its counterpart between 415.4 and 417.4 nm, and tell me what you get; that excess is -2.3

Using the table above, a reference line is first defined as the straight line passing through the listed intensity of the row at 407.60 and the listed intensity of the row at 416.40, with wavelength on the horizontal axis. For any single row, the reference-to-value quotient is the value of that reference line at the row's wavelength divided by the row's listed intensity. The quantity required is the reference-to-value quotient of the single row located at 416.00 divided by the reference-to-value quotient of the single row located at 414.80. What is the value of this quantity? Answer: 0.87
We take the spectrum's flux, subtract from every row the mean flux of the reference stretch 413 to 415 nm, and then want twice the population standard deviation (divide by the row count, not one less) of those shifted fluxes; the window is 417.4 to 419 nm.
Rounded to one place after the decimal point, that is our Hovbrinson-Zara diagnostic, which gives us 1.8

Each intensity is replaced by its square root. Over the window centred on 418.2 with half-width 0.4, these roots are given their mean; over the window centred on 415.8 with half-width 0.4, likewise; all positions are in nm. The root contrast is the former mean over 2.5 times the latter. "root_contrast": 0.397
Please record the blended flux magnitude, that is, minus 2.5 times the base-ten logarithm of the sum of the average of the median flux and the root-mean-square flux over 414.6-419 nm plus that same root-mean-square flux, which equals -4.07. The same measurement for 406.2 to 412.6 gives -4.10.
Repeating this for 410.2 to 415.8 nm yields -4.08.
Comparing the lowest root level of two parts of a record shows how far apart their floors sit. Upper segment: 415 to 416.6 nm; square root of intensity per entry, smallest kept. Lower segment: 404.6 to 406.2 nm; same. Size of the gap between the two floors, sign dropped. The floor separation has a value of 0.38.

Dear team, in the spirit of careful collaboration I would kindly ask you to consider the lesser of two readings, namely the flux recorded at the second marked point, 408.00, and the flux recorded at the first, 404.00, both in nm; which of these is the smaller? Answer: 21.3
